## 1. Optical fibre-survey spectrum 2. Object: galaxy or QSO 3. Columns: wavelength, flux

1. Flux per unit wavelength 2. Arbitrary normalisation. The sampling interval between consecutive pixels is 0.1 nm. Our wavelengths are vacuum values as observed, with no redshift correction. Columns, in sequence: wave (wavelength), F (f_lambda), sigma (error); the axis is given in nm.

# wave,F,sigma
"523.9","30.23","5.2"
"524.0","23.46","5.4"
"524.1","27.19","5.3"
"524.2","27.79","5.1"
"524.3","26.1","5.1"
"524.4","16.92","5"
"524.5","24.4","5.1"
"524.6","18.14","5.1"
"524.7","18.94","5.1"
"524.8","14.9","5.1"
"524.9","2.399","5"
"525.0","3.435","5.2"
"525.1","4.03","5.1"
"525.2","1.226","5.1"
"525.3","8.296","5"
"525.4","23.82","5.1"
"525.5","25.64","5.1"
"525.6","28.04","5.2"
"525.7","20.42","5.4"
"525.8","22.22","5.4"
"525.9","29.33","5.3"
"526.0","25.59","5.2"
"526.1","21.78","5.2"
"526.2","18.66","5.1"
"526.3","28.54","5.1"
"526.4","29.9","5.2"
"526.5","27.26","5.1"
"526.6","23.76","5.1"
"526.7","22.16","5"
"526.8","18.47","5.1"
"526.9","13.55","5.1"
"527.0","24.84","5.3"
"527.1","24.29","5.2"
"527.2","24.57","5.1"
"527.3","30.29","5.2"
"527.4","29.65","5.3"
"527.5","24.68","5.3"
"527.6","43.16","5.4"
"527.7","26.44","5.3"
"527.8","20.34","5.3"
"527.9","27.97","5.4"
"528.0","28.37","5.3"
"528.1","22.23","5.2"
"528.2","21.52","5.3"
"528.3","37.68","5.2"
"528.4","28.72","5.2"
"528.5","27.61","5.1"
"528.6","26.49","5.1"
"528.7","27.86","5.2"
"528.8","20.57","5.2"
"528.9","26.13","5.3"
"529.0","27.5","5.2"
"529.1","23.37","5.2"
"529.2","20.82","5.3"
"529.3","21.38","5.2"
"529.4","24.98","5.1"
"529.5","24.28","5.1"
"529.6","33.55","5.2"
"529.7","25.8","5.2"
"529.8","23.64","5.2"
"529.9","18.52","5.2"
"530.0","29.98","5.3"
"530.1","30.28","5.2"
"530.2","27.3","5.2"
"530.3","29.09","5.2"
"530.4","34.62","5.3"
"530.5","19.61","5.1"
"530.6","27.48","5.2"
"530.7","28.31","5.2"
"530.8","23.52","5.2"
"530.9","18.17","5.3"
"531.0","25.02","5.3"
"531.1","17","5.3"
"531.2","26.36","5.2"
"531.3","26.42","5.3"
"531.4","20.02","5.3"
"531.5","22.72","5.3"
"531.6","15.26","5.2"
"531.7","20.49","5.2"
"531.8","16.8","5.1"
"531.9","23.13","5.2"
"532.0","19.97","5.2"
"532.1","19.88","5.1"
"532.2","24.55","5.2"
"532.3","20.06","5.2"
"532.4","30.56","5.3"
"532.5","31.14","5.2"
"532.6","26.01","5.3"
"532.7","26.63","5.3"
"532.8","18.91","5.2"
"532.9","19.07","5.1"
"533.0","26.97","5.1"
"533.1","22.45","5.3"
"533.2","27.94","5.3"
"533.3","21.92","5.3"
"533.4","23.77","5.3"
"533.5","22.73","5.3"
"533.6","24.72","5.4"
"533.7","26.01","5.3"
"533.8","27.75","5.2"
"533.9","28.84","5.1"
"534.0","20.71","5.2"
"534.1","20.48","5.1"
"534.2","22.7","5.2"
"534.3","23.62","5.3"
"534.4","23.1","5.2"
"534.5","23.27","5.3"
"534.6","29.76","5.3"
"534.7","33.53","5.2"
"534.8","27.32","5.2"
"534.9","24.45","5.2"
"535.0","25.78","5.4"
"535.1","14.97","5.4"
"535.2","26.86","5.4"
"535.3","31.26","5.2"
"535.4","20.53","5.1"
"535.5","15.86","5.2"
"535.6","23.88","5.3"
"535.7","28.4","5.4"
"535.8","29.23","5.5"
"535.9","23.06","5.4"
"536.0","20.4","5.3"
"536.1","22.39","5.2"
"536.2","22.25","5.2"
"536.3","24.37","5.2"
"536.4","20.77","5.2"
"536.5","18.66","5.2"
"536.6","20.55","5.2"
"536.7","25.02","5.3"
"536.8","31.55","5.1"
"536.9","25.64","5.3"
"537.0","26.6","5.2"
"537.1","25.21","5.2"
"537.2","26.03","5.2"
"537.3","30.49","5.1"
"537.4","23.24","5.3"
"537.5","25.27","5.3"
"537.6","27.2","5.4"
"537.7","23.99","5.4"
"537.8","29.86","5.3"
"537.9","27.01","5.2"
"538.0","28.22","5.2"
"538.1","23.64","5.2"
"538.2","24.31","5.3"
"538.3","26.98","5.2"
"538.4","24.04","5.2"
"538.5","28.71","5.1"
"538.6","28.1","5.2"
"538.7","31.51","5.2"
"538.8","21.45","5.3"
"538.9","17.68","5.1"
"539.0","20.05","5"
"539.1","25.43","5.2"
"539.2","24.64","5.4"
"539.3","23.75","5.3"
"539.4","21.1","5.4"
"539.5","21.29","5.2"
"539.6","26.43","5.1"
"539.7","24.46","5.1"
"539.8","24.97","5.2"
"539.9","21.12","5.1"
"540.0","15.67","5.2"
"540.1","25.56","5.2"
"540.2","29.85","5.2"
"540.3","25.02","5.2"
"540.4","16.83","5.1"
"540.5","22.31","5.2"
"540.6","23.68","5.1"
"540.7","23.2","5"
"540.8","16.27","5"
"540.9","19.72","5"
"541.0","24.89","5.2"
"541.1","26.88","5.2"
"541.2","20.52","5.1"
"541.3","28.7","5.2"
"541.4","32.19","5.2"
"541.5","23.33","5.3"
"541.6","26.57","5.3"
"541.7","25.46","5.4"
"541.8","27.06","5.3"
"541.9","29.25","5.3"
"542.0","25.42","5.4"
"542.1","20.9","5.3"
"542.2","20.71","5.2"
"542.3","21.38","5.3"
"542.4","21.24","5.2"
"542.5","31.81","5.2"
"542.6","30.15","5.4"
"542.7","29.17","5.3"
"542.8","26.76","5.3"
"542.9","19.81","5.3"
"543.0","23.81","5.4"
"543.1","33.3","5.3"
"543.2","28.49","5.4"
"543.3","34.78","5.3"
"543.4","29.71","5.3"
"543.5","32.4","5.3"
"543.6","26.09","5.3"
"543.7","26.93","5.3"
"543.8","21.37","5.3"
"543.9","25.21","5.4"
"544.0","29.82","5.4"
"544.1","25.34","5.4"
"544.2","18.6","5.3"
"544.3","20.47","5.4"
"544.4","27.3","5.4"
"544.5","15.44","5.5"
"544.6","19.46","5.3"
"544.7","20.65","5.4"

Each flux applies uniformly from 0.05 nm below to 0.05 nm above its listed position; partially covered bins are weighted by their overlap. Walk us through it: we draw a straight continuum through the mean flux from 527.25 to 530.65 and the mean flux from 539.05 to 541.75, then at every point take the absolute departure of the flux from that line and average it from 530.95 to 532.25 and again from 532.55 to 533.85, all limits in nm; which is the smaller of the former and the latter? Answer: 2.56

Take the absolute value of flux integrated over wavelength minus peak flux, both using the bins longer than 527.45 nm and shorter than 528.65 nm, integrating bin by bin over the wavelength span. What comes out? 10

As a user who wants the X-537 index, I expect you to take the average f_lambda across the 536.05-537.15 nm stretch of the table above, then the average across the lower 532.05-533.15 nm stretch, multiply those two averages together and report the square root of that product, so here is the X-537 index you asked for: 24.1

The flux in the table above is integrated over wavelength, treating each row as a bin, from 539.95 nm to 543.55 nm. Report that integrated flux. 91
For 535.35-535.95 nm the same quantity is 14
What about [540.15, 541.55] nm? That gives 33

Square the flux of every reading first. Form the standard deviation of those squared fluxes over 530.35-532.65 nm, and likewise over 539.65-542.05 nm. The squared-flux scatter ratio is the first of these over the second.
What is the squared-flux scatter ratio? 1.24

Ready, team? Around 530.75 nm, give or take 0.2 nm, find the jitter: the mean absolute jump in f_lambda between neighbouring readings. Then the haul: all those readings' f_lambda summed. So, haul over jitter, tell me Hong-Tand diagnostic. 27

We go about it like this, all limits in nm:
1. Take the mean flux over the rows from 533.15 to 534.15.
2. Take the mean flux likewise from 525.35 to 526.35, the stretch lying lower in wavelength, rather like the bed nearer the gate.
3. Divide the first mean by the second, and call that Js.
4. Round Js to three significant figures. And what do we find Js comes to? 1.00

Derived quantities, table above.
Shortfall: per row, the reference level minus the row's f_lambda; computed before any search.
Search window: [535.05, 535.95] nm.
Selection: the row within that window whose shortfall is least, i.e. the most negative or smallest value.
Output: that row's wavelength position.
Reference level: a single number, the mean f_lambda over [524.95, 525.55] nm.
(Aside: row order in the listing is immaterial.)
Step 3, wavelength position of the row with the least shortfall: 535.3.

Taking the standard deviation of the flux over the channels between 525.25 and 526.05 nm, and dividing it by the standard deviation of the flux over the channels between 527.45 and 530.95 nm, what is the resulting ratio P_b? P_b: 1.2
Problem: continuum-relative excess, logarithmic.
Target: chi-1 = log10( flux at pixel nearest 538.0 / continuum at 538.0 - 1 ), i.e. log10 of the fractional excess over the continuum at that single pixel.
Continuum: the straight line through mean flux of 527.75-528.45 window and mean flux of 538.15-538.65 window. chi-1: -1.17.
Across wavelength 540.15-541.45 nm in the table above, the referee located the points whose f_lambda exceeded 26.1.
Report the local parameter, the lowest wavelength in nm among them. 540.2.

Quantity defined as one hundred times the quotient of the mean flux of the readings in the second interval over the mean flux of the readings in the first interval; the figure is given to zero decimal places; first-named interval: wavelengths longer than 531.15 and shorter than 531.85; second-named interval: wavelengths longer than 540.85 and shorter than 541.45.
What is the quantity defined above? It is 120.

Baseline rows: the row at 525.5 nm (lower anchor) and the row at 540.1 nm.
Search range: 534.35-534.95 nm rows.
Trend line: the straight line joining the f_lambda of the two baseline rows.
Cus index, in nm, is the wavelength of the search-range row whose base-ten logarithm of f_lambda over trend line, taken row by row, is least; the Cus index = 534.4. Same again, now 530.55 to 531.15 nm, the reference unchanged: 531.1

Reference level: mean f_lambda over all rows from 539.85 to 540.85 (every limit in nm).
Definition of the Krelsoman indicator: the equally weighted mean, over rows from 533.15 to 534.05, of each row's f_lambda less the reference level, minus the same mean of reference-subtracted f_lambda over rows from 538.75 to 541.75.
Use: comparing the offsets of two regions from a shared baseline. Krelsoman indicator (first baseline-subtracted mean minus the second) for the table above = 1.6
